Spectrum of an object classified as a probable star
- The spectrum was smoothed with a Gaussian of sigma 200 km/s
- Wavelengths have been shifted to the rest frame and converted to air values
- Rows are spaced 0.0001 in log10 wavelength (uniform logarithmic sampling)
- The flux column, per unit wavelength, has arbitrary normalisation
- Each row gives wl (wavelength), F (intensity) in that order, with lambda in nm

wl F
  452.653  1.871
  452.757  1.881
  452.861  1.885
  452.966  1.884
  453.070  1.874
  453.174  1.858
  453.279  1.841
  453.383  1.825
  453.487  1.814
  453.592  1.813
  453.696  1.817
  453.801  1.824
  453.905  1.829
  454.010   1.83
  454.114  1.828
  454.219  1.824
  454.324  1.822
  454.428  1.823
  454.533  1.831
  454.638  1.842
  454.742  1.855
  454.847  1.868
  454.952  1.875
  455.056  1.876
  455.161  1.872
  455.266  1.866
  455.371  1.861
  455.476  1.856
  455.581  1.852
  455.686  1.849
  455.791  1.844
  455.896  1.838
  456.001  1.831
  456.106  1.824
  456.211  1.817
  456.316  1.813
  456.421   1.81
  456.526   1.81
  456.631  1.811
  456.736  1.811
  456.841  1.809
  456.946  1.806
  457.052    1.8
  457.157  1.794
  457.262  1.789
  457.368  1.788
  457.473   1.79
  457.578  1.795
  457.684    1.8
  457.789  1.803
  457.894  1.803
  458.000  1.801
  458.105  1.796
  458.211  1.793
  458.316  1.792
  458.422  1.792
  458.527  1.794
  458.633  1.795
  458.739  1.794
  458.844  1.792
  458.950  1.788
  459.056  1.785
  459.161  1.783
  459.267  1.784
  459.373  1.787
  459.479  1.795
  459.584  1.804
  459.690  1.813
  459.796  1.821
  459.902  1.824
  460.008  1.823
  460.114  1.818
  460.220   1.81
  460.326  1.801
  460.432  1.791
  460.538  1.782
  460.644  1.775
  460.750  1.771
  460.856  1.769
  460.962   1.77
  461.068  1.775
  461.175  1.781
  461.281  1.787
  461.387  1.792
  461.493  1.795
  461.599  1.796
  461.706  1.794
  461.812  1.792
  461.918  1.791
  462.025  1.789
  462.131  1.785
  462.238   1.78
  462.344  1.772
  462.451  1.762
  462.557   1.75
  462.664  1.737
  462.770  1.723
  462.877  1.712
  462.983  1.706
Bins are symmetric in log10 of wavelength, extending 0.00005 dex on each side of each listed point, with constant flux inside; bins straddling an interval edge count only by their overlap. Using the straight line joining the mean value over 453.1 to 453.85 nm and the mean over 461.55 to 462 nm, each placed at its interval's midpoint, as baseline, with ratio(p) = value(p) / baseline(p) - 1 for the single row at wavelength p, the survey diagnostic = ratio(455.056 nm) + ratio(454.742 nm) 0.048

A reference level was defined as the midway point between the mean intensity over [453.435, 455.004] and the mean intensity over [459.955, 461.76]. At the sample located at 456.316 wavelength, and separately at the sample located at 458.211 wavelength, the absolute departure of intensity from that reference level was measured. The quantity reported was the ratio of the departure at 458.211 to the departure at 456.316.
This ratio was 12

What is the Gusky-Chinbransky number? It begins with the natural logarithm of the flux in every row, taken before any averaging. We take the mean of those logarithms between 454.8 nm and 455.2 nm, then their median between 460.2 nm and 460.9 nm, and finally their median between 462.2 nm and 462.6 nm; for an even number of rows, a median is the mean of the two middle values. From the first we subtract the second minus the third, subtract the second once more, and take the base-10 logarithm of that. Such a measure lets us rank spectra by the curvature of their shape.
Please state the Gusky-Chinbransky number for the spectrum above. -1.38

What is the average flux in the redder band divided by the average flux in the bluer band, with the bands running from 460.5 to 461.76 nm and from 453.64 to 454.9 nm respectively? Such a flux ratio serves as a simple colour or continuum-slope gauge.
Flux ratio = 0.97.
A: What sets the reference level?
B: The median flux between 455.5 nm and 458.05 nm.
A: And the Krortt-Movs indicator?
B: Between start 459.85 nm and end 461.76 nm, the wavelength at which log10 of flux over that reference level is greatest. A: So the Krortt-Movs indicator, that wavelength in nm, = 459.902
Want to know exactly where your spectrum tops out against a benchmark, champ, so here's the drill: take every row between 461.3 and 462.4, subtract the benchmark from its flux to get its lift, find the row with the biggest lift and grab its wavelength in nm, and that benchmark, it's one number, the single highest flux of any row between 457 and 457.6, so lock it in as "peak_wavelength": 461.599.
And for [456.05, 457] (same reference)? 456.106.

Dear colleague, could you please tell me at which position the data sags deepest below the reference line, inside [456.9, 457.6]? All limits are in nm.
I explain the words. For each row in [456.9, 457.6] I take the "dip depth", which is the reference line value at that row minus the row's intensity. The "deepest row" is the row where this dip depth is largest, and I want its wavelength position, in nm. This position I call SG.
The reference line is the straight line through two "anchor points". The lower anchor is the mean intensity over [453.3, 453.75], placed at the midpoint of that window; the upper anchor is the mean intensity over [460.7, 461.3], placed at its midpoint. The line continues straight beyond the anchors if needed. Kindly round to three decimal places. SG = 457.368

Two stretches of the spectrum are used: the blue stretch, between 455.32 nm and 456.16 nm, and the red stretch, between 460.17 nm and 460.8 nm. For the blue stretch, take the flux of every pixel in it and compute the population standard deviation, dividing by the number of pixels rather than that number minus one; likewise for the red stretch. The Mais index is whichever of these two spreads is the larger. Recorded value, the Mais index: 0.014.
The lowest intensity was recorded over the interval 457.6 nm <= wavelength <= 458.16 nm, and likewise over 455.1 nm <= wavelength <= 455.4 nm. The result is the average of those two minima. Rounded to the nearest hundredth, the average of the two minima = 1.83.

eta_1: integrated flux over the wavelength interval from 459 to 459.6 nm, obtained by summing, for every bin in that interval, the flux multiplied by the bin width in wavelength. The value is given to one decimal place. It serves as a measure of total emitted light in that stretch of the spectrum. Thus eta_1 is 1.1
